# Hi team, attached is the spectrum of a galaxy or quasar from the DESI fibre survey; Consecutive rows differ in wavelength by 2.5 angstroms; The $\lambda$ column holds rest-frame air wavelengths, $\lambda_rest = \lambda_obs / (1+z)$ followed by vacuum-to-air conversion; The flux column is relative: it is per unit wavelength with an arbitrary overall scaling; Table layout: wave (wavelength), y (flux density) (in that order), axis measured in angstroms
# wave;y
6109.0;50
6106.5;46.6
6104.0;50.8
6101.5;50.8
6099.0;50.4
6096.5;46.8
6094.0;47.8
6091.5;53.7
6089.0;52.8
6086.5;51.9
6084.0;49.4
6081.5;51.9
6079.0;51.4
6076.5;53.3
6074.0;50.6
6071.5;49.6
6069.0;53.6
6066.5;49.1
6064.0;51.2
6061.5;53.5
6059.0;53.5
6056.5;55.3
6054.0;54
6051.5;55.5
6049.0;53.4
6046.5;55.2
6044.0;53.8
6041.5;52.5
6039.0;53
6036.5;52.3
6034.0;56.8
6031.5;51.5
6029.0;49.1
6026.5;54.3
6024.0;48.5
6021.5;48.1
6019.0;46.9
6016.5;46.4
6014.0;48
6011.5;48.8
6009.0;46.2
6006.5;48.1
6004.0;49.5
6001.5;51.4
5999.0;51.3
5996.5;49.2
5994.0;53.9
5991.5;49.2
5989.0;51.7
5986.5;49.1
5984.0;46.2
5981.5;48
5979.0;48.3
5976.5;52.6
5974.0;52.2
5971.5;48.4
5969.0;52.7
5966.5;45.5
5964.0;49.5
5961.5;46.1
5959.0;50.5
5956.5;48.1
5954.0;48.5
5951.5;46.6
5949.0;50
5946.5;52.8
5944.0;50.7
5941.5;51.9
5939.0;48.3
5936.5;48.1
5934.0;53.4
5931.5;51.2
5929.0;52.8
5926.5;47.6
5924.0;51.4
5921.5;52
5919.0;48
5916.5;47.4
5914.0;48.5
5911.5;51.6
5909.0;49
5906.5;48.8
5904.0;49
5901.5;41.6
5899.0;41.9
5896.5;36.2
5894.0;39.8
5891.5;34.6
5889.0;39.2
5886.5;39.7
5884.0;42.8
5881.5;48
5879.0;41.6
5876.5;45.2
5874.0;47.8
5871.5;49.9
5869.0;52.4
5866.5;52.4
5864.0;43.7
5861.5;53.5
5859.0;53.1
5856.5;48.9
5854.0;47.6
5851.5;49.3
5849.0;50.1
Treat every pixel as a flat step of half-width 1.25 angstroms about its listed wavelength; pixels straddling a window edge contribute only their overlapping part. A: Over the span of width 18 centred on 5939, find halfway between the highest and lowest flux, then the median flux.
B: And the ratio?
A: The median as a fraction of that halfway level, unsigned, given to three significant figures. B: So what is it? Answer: 1.01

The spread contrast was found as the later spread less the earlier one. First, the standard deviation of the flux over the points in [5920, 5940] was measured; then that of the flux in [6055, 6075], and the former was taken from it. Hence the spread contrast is 0.0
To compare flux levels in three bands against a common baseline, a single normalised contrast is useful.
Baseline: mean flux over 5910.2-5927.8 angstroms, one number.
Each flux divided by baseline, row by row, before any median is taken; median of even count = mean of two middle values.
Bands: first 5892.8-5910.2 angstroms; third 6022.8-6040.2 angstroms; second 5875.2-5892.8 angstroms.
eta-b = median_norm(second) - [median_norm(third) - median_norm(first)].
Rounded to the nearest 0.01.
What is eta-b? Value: 0.63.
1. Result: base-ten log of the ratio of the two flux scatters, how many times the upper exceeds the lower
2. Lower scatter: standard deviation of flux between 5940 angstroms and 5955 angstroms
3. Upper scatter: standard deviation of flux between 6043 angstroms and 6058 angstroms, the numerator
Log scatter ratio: -0.40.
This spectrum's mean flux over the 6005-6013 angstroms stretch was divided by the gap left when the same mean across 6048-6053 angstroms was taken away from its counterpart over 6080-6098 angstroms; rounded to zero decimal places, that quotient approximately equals -12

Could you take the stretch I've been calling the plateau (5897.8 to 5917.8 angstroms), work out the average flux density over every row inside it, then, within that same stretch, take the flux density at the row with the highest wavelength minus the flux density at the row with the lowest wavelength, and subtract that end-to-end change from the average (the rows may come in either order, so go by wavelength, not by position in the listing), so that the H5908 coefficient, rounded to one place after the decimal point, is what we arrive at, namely 41.7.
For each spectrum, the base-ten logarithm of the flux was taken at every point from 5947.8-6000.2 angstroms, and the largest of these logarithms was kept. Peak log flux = 1.73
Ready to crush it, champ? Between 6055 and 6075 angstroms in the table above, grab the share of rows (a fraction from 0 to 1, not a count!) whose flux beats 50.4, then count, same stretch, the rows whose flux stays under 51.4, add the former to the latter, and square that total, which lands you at 23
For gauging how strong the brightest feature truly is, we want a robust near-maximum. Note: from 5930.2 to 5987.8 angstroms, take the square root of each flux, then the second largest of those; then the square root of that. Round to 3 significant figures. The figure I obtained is 2.70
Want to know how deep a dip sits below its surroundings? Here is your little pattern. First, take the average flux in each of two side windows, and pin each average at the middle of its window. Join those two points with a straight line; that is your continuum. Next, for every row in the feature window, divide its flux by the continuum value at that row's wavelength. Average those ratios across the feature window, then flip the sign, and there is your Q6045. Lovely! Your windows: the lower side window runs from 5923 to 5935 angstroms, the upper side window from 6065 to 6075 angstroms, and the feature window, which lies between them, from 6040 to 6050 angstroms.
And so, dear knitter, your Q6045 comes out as -1.057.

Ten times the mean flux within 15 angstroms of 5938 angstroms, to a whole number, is 504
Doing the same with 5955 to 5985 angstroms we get 490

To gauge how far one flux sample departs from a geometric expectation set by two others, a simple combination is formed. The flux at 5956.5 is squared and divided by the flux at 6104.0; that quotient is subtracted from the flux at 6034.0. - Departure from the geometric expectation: 11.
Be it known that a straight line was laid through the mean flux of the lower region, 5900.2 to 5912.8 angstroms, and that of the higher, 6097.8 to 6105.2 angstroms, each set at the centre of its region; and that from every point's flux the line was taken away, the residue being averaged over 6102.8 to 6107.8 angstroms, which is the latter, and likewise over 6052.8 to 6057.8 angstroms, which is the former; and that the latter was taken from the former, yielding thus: 6.6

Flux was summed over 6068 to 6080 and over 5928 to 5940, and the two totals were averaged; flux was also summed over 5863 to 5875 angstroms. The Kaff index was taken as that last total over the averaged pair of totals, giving 0.96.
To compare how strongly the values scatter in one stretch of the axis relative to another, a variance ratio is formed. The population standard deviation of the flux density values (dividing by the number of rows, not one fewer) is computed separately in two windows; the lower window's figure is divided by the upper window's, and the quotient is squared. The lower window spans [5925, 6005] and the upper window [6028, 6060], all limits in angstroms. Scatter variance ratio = 1.4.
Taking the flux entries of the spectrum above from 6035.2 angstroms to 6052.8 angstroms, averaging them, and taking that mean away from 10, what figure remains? -43.7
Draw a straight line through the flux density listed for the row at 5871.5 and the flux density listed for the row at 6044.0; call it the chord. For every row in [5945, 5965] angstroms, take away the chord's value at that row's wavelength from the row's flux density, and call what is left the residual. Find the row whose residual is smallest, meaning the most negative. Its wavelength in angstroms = 5961.5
